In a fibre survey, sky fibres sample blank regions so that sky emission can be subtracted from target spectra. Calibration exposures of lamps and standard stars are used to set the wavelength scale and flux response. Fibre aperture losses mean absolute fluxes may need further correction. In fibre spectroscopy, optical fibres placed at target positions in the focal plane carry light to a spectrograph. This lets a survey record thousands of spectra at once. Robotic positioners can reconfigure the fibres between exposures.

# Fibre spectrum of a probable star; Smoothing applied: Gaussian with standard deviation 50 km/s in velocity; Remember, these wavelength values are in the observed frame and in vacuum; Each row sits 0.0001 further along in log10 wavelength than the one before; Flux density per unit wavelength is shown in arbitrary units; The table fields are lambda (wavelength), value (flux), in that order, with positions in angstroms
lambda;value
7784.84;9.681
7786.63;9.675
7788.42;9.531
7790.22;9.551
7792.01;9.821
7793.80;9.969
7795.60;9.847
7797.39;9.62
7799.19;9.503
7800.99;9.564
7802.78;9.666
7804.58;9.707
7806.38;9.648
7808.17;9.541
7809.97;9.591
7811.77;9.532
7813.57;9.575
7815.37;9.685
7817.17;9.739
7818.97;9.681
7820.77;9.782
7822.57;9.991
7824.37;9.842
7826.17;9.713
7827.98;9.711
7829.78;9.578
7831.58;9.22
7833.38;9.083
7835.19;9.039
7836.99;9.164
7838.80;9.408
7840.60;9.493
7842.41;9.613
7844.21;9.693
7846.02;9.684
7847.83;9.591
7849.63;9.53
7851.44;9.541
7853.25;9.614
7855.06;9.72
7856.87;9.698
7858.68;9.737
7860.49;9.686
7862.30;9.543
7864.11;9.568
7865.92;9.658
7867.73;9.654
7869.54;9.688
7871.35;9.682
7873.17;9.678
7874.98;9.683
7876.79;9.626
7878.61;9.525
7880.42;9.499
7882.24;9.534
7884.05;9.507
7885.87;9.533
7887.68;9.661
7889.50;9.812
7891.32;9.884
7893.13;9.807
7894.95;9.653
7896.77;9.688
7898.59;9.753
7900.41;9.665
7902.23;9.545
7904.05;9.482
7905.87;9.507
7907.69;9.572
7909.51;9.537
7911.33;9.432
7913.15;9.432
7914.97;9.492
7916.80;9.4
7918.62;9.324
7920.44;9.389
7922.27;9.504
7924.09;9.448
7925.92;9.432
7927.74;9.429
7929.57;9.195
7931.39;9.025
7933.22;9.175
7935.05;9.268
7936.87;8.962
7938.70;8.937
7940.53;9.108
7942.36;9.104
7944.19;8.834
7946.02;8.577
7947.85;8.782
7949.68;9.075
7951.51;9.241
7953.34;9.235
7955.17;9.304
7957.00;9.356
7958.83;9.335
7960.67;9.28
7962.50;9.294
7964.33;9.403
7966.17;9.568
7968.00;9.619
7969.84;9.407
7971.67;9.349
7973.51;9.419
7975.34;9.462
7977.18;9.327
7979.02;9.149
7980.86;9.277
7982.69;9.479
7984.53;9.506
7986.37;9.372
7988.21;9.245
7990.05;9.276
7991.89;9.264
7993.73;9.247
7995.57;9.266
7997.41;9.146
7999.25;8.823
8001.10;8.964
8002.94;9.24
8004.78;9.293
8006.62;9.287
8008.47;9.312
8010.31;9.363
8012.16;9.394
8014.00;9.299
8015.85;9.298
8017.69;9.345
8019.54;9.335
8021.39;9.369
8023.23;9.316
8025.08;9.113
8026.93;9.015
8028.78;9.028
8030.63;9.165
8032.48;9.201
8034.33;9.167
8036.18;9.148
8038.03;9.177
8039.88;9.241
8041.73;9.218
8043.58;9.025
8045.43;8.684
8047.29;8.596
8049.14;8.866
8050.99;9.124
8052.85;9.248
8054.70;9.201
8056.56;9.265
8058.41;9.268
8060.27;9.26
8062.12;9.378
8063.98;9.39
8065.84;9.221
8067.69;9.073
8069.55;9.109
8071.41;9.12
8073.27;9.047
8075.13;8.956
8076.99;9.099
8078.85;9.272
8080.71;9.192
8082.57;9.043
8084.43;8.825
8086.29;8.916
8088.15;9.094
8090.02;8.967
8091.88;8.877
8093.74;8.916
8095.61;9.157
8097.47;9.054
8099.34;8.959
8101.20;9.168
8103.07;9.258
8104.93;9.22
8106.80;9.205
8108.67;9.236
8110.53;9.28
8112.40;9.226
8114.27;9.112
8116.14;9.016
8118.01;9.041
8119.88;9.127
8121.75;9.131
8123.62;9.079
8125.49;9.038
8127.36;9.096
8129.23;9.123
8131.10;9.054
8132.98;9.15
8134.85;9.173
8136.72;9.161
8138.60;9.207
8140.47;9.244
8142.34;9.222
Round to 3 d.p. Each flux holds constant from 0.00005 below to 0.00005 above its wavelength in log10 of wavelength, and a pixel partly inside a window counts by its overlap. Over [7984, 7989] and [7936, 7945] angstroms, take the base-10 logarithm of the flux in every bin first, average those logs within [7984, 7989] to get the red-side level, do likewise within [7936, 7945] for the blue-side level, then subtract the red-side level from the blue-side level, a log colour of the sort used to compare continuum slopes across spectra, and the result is -0.018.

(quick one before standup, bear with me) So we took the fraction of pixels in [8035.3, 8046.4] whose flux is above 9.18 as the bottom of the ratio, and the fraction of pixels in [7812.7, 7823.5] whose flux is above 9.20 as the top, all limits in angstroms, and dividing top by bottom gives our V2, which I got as 3.0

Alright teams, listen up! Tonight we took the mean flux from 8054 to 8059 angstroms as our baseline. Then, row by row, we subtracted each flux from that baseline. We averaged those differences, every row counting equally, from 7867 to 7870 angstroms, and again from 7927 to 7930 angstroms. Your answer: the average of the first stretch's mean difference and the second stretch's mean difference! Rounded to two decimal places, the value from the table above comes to -0.25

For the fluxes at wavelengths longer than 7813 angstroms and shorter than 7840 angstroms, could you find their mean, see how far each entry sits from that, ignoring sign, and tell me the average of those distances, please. 0.243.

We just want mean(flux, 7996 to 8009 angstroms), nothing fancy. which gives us 9.15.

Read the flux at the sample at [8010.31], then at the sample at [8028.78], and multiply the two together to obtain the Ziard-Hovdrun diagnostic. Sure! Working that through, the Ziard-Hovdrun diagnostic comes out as 85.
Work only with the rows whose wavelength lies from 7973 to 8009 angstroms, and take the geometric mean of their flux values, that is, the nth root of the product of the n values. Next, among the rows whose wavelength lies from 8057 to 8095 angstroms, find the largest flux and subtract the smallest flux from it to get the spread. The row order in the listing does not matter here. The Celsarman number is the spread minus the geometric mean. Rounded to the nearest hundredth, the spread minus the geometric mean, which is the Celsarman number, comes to -8.70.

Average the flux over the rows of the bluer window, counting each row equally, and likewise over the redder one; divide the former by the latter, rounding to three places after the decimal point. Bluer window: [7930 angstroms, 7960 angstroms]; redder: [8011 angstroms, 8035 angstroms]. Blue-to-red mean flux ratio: 0.984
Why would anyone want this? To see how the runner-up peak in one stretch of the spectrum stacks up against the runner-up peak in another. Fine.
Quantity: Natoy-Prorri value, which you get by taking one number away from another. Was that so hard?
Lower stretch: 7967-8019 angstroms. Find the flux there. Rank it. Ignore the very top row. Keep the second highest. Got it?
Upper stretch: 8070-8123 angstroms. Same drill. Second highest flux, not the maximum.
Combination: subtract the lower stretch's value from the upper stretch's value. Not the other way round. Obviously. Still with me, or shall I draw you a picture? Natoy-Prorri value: -0.23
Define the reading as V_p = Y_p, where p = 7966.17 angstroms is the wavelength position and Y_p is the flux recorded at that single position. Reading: 9.568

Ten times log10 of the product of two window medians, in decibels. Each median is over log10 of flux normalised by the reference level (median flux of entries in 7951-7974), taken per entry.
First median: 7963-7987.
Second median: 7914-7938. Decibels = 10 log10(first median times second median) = -53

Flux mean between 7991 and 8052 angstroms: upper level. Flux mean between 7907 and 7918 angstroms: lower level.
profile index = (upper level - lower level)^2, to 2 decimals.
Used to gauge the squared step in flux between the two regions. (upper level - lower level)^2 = 0.10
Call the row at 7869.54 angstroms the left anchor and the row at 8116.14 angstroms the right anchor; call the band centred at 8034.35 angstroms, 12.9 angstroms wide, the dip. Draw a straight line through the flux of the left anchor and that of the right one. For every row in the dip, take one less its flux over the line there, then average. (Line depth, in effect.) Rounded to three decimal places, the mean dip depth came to 0.008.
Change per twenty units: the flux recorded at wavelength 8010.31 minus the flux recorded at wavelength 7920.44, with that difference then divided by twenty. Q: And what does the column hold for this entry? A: -0.001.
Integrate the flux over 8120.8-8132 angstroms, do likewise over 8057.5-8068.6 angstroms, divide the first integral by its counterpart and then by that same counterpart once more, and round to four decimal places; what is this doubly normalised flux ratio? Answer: 0.0096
